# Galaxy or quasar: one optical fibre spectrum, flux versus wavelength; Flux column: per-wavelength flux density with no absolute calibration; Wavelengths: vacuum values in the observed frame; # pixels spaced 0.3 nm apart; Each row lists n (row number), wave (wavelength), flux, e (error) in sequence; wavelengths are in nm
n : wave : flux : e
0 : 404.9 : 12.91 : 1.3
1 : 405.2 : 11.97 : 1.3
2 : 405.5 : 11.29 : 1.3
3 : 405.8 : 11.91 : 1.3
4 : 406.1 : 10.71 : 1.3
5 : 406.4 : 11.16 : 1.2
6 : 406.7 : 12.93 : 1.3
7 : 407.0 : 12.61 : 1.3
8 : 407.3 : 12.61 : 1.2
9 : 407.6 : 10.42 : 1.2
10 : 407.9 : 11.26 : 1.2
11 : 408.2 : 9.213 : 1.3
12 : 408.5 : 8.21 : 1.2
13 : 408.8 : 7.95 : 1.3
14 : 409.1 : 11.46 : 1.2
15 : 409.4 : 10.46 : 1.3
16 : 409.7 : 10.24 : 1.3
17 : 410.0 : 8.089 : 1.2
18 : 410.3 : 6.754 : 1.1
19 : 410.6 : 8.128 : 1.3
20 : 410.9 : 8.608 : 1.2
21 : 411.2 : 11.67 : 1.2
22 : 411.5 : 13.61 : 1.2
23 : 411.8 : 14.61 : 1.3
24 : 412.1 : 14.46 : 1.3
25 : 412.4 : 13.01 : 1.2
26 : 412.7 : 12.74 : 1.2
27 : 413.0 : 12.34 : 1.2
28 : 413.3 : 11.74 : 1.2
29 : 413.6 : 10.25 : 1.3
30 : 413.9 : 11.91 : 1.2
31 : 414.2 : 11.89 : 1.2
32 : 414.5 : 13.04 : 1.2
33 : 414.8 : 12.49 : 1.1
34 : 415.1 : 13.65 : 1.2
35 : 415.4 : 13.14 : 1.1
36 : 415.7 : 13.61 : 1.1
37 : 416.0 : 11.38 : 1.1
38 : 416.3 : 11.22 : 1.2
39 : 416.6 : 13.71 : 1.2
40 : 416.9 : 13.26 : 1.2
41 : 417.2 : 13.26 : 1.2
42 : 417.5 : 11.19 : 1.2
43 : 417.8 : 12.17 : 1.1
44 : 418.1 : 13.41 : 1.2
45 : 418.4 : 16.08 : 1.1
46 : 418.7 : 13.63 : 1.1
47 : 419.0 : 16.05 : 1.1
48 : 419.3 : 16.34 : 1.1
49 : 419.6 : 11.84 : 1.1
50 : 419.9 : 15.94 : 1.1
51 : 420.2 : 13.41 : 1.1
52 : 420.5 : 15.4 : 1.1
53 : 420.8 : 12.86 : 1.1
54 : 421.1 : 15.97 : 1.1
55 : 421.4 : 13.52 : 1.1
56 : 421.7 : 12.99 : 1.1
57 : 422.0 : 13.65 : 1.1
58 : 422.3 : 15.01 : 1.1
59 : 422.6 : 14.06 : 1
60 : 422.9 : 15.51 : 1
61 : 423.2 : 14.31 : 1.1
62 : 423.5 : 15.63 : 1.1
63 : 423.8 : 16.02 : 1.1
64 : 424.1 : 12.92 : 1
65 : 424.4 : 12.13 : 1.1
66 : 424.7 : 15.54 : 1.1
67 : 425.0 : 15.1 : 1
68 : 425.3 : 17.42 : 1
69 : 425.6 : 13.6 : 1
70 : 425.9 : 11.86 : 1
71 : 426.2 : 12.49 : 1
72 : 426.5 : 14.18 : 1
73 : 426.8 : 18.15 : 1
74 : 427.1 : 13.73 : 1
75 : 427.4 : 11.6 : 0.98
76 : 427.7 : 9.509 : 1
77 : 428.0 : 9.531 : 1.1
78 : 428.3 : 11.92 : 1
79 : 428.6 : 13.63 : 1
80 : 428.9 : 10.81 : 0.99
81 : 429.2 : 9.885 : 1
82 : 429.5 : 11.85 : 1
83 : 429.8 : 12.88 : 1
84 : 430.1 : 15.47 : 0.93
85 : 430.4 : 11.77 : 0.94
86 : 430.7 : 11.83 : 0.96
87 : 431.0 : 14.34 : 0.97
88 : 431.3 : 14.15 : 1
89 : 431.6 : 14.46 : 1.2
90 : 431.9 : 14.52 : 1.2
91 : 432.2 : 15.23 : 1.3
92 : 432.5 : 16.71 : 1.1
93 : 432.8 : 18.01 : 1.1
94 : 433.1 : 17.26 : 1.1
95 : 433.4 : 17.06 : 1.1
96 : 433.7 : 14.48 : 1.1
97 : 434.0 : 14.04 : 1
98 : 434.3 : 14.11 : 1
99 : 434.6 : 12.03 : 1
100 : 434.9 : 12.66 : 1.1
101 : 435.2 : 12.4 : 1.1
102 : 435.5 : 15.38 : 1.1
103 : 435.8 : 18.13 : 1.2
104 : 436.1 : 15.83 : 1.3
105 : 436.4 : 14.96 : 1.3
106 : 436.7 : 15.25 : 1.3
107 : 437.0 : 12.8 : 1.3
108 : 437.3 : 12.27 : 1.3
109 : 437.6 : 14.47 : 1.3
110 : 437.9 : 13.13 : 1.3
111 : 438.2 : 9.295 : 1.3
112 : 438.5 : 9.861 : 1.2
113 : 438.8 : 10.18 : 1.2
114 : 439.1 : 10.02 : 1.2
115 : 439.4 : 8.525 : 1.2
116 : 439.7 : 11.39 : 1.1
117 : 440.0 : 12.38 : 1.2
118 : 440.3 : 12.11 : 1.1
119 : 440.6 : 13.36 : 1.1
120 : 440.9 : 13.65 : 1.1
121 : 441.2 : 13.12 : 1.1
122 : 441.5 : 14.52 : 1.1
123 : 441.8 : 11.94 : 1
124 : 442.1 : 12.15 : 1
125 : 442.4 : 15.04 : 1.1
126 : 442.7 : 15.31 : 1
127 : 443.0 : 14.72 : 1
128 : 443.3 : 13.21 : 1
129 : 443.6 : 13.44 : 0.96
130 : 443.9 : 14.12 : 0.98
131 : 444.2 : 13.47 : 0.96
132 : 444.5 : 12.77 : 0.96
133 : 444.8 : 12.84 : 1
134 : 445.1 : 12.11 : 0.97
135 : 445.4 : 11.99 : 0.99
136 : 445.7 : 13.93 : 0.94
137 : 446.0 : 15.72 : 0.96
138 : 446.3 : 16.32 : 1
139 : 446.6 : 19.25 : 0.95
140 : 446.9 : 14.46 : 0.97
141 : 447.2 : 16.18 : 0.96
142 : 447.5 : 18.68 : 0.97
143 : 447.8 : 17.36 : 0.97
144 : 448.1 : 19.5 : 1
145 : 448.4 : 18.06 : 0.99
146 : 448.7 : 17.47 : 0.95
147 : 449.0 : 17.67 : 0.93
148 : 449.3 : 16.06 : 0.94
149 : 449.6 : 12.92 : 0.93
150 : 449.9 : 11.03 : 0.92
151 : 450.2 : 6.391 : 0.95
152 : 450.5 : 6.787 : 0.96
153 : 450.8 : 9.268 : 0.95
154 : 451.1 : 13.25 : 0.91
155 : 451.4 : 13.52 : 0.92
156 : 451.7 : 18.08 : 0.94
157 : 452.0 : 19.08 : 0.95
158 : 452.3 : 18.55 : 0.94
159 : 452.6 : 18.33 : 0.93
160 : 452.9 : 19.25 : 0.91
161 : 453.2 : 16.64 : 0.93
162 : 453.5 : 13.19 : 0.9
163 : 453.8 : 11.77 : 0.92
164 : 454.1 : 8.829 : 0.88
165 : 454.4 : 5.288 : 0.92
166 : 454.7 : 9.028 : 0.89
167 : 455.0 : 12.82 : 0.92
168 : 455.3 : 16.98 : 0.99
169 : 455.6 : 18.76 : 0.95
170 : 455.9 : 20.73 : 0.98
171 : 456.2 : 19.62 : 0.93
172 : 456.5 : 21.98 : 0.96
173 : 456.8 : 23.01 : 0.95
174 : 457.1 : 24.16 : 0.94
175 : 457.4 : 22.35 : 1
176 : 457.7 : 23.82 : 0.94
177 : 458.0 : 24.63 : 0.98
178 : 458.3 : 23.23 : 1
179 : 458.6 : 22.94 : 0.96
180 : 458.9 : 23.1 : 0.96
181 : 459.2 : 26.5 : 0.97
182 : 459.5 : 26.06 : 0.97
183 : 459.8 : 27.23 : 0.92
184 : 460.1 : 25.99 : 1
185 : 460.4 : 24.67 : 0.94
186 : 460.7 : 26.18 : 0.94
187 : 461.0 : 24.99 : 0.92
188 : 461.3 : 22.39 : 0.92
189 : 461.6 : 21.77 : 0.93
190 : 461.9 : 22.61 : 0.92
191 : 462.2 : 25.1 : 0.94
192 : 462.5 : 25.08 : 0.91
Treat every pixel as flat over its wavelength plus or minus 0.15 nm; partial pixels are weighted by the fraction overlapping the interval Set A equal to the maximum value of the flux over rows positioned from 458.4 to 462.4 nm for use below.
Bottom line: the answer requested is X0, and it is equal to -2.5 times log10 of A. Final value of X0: -3.59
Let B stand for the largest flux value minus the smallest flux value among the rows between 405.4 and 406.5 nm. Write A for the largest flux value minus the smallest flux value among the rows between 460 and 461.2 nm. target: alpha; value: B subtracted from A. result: 0.31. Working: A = 1.5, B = 1.2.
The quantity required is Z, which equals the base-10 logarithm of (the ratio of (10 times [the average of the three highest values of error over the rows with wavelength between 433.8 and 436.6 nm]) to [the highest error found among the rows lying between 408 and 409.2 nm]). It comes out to 0.99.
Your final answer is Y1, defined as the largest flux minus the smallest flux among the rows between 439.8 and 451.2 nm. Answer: 13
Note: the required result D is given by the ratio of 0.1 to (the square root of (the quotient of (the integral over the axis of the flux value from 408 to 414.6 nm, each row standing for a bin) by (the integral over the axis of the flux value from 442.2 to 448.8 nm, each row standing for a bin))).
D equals 0.118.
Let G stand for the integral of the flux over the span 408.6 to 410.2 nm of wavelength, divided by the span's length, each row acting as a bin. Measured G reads 9.5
